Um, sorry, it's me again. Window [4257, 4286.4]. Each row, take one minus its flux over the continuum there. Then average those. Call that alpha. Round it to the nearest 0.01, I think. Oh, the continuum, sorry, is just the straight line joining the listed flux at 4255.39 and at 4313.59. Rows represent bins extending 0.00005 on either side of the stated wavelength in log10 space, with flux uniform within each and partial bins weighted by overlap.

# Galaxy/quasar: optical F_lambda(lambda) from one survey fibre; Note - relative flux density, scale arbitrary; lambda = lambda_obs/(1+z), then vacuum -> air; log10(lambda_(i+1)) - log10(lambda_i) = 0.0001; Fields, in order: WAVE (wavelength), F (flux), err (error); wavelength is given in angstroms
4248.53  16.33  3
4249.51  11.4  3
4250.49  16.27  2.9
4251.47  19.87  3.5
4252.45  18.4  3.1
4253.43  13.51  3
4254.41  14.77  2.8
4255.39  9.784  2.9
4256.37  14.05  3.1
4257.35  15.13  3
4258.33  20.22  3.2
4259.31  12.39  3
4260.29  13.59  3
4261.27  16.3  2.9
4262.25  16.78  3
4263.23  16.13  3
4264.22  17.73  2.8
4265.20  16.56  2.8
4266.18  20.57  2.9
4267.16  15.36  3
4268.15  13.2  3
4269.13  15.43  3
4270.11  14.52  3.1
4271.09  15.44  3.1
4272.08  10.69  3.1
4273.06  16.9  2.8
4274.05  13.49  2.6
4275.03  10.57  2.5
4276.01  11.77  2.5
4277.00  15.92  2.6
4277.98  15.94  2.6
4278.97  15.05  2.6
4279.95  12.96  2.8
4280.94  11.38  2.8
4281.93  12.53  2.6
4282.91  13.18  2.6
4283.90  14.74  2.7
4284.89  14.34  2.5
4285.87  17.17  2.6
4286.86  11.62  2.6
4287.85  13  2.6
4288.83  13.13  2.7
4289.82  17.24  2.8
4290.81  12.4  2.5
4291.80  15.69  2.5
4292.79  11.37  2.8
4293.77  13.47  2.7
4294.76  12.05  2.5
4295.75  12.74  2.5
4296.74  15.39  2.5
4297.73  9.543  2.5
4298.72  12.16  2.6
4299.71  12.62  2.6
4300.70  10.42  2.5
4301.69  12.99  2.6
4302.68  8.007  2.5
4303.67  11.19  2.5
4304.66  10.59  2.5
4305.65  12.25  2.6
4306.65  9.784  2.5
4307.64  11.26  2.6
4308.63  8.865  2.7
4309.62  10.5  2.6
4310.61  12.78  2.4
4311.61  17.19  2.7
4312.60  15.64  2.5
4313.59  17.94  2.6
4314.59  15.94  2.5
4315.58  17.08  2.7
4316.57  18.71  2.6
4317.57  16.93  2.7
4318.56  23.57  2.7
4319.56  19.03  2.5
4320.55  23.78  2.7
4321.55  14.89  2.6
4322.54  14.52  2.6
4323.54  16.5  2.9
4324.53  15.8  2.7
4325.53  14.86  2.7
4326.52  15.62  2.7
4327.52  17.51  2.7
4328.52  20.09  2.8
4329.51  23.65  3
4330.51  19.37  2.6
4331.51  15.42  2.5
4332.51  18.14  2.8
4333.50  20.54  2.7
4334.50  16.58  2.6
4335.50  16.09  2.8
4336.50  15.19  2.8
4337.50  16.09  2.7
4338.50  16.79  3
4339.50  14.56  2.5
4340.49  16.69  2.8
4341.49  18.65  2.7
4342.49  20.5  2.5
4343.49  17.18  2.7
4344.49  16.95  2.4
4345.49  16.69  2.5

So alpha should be -0.25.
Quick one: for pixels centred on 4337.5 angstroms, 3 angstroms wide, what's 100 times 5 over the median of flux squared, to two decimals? 1.93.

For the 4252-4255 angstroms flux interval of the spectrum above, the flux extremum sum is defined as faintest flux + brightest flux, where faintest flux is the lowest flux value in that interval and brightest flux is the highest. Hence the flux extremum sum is 32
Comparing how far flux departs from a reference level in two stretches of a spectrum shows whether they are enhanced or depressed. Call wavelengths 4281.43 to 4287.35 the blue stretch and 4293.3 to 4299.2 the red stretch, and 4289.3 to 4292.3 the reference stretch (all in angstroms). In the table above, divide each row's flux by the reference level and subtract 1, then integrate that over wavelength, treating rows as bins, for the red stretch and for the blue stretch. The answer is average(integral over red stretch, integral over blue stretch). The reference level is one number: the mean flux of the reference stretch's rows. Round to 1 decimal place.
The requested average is -0.7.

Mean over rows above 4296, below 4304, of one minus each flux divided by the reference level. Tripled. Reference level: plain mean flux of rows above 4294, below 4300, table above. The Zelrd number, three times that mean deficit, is 0.2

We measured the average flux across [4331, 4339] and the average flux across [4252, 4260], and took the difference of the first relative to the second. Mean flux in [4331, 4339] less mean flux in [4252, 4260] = 2.1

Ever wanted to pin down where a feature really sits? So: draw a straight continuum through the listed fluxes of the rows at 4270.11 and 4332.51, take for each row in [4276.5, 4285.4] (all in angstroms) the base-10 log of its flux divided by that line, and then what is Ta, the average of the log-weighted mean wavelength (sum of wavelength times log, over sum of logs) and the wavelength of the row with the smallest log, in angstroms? 4281.7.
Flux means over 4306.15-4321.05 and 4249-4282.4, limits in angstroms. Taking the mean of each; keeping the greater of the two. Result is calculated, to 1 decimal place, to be 15.9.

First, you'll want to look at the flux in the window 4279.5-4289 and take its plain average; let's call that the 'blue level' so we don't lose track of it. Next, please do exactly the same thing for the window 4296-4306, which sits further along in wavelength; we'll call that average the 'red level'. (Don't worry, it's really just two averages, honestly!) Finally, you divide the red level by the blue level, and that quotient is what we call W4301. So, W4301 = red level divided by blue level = 0.86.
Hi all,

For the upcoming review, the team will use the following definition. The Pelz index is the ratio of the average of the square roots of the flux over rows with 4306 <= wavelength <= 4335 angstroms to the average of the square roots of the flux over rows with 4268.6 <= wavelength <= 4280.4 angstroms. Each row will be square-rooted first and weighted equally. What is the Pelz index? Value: 1.08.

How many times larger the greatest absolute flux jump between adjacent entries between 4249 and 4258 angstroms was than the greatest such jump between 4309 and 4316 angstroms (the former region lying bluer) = 1.1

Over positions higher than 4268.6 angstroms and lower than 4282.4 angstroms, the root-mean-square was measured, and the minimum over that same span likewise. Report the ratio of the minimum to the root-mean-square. 0.76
